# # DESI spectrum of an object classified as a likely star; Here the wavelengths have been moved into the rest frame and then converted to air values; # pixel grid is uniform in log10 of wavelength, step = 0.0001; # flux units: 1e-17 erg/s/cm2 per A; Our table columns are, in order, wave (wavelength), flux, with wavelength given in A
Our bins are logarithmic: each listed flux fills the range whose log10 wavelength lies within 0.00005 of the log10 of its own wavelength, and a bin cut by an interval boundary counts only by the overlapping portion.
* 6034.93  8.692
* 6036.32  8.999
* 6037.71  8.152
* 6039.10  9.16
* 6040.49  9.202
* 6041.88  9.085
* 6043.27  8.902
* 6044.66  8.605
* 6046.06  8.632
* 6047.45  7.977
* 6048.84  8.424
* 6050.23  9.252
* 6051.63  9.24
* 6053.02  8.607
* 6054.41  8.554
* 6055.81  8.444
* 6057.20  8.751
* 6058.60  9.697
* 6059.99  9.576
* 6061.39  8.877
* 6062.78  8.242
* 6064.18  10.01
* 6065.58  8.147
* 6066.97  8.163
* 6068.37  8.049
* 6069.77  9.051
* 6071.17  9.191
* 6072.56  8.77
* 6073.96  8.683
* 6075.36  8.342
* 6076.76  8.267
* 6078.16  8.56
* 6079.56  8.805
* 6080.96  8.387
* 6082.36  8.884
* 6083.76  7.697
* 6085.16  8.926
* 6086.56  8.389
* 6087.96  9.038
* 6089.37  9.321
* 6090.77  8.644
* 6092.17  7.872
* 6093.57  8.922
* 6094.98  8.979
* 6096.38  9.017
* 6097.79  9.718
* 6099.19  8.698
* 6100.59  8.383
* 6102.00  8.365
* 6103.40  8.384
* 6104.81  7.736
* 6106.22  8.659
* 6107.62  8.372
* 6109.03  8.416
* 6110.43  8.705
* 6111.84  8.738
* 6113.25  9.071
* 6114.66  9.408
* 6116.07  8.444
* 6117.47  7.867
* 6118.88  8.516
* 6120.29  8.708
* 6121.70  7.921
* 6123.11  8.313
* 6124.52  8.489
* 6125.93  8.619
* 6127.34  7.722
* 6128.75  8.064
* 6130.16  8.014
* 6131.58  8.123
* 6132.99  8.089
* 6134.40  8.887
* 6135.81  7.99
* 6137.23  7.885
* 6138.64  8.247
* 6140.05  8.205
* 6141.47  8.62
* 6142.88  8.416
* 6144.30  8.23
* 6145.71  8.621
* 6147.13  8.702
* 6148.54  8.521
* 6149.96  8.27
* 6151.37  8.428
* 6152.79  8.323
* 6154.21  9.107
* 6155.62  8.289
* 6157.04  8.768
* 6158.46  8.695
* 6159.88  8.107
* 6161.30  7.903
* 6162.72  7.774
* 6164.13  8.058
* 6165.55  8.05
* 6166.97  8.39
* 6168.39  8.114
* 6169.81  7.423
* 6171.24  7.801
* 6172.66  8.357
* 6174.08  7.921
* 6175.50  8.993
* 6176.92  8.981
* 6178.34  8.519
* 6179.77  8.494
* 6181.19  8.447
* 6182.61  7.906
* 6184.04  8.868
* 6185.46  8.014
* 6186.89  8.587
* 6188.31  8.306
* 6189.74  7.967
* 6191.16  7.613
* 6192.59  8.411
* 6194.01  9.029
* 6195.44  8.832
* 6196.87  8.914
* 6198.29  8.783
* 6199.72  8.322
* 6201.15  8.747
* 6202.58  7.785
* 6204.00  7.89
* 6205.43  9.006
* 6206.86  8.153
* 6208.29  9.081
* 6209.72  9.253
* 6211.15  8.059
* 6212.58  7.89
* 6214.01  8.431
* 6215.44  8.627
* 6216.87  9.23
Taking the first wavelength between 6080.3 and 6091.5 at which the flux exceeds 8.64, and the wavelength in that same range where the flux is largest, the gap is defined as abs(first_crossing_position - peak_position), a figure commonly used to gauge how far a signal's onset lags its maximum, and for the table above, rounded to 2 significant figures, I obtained 7.0 A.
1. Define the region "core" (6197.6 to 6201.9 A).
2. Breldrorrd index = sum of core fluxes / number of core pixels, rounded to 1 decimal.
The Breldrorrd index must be 8.6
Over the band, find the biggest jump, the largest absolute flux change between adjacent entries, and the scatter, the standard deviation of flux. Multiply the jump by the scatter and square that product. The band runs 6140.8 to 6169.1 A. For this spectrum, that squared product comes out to 0.07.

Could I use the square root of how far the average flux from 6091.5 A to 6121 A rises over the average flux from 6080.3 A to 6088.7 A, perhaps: 0.254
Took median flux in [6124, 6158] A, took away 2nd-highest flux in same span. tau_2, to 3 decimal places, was -0.581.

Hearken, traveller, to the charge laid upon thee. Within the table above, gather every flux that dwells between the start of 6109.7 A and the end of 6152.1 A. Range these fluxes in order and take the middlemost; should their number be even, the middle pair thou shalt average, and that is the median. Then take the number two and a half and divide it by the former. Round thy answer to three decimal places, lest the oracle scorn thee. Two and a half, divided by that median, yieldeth 0.297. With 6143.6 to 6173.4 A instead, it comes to 0.302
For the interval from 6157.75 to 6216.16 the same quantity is 0.299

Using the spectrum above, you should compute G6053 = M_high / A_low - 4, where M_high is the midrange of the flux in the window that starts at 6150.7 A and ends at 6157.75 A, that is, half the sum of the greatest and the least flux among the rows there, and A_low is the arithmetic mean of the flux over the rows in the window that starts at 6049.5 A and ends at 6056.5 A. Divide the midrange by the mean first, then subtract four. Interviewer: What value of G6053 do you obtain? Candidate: -3.01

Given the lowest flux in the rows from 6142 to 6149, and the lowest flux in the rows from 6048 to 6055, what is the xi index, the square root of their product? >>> 8.33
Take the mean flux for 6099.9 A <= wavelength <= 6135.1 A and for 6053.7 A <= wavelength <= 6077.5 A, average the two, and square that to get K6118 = 73.6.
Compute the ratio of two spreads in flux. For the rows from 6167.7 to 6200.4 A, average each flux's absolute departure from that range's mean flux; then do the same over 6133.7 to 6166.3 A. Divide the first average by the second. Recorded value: 1.35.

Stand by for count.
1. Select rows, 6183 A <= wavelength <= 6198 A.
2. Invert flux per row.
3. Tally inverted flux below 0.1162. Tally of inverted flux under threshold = 4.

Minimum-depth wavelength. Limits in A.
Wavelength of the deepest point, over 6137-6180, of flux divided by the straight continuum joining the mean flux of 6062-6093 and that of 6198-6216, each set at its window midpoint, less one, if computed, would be 6169.81 A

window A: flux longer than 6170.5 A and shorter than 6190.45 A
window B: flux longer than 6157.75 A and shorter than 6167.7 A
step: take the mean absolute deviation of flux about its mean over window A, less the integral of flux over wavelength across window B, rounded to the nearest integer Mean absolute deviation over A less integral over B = -81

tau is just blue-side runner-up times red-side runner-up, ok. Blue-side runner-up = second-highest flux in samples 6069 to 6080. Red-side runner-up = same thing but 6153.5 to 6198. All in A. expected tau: 81.7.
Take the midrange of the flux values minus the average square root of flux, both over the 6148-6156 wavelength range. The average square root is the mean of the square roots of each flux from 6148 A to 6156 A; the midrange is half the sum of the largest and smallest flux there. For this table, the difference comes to 5.8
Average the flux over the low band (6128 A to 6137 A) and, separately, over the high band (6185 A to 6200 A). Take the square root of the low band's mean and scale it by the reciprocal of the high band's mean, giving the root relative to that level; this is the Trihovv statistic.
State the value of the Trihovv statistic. 0.339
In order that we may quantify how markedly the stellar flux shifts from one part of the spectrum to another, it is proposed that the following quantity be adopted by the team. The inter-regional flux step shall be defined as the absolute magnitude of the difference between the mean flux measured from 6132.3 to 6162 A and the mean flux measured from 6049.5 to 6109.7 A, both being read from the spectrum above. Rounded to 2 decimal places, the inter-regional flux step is 0.30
